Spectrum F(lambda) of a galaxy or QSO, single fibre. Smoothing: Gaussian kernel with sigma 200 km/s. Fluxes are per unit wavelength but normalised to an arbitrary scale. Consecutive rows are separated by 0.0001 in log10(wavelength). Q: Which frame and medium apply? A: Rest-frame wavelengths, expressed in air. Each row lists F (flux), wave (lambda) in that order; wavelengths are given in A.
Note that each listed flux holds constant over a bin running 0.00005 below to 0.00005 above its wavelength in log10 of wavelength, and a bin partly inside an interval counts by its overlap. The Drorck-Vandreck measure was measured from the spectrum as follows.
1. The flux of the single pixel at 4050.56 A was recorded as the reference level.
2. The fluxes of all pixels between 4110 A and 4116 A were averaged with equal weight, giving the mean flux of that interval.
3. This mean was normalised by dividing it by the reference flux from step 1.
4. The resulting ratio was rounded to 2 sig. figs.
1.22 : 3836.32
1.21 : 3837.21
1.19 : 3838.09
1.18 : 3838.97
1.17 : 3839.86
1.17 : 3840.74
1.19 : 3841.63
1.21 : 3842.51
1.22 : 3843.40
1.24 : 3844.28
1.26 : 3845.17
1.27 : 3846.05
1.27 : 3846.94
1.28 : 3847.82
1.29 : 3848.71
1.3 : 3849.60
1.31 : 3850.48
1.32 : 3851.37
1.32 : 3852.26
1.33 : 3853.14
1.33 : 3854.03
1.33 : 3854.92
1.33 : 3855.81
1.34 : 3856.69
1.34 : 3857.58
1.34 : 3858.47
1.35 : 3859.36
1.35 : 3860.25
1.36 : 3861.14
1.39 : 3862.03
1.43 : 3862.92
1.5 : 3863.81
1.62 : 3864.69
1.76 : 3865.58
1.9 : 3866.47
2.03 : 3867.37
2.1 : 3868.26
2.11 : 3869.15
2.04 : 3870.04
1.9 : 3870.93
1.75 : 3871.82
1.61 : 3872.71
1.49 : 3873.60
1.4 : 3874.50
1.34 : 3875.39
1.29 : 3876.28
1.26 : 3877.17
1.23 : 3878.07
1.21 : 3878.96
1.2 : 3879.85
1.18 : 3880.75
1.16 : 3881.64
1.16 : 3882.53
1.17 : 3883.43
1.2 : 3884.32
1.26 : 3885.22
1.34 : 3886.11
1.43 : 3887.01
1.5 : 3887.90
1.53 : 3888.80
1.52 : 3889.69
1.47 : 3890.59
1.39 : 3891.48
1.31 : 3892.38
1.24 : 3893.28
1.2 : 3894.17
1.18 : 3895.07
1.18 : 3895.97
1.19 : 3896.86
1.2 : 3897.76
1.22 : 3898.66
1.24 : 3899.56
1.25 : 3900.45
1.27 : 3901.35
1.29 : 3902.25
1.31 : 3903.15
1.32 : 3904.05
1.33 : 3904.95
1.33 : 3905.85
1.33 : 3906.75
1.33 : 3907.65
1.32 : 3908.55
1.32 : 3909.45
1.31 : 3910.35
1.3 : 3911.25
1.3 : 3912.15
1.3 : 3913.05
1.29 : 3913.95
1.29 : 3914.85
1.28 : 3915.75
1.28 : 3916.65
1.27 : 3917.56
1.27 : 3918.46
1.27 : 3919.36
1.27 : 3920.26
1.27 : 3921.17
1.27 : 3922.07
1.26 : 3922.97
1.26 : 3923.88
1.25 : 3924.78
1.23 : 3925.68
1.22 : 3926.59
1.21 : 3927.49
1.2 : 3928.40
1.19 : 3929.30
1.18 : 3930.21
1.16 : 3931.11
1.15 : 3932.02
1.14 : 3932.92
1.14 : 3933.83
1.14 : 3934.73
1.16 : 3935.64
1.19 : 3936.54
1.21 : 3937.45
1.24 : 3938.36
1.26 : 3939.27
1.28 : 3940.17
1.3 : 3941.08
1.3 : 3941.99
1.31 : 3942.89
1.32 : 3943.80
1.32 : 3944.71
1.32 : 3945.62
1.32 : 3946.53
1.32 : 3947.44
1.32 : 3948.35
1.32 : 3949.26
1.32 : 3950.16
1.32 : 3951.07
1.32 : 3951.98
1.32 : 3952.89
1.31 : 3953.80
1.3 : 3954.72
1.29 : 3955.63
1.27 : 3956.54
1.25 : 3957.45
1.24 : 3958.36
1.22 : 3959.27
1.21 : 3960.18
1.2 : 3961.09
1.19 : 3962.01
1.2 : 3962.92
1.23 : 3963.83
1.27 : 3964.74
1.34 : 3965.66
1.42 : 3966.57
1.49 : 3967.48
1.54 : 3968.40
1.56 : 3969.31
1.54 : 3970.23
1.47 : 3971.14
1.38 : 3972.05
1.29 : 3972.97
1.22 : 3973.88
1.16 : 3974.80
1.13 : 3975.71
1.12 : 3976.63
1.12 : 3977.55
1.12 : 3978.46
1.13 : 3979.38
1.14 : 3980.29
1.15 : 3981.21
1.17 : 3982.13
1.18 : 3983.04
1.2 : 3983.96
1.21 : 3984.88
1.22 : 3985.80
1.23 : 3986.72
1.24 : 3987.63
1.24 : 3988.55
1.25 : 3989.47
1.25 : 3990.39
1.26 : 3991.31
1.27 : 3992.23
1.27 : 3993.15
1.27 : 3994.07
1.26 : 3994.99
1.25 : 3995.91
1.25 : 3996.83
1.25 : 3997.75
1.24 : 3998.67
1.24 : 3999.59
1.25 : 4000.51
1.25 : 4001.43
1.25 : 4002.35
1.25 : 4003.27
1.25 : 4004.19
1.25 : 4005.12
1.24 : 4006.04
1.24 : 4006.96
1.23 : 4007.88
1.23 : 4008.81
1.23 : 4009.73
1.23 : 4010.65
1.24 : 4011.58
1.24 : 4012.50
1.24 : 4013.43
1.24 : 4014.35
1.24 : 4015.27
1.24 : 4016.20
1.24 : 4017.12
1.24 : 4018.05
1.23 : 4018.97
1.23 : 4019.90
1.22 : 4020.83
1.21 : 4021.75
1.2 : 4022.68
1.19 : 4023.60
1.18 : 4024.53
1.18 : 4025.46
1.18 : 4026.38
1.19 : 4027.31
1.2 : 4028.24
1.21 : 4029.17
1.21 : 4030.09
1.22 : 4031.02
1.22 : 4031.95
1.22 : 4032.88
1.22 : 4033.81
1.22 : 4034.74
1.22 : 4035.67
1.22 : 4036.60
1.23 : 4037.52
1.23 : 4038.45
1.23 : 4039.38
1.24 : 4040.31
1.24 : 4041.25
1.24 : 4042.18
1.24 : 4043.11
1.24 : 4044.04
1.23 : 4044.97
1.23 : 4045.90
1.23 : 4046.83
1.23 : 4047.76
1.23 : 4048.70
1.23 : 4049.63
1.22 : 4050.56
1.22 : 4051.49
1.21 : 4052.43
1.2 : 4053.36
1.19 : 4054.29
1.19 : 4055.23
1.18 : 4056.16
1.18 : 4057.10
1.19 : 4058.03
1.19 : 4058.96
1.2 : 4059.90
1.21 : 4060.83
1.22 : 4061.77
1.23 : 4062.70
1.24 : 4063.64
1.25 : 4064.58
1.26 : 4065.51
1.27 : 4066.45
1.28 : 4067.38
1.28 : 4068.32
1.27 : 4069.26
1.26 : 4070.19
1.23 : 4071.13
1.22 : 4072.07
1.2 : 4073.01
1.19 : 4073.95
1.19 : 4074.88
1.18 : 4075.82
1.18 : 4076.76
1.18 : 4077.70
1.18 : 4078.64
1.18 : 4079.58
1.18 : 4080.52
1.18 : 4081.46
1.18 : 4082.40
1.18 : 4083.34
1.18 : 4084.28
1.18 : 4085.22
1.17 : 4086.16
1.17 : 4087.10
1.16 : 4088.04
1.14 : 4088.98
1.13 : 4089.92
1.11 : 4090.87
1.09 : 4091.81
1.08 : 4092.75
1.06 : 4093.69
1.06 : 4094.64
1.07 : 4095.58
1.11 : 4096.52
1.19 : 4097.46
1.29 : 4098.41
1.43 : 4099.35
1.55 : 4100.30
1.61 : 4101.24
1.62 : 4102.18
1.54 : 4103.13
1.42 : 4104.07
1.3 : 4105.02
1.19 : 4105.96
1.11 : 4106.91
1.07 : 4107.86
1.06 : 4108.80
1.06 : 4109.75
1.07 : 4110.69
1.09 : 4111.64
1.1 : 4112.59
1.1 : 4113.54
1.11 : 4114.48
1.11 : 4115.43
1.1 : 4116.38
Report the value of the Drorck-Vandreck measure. 0.90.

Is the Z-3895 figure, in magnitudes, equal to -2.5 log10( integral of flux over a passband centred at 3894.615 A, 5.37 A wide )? -2.04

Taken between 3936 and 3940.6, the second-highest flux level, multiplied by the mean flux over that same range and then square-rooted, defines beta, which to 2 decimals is 1.25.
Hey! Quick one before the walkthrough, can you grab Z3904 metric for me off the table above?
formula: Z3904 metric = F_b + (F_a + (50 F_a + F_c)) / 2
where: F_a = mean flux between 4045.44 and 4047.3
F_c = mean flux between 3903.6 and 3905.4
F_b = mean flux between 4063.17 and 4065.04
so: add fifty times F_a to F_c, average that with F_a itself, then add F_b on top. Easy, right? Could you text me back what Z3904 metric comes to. 33.3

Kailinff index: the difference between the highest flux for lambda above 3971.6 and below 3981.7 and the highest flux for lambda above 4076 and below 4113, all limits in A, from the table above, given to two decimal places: -0.24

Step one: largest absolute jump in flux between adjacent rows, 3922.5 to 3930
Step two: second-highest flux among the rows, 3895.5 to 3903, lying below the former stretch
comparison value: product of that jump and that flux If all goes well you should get 0.025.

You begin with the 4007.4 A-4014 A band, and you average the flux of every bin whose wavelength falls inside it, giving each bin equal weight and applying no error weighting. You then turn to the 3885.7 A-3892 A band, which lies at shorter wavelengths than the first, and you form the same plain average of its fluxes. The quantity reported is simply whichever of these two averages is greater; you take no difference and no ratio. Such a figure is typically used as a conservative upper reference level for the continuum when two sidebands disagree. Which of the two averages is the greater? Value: 1.45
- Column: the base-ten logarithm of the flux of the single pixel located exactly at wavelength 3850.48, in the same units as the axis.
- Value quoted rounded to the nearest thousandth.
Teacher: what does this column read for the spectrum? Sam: 0.117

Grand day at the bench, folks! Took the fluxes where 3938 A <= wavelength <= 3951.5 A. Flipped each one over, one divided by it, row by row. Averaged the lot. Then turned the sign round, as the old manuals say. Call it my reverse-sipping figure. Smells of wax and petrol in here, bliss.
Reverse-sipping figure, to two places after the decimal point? -0.77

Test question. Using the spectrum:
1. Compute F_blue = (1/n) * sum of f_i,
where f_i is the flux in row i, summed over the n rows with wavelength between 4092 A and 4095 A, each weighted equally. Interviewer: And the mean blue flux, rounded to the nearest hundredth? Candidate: 1.07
